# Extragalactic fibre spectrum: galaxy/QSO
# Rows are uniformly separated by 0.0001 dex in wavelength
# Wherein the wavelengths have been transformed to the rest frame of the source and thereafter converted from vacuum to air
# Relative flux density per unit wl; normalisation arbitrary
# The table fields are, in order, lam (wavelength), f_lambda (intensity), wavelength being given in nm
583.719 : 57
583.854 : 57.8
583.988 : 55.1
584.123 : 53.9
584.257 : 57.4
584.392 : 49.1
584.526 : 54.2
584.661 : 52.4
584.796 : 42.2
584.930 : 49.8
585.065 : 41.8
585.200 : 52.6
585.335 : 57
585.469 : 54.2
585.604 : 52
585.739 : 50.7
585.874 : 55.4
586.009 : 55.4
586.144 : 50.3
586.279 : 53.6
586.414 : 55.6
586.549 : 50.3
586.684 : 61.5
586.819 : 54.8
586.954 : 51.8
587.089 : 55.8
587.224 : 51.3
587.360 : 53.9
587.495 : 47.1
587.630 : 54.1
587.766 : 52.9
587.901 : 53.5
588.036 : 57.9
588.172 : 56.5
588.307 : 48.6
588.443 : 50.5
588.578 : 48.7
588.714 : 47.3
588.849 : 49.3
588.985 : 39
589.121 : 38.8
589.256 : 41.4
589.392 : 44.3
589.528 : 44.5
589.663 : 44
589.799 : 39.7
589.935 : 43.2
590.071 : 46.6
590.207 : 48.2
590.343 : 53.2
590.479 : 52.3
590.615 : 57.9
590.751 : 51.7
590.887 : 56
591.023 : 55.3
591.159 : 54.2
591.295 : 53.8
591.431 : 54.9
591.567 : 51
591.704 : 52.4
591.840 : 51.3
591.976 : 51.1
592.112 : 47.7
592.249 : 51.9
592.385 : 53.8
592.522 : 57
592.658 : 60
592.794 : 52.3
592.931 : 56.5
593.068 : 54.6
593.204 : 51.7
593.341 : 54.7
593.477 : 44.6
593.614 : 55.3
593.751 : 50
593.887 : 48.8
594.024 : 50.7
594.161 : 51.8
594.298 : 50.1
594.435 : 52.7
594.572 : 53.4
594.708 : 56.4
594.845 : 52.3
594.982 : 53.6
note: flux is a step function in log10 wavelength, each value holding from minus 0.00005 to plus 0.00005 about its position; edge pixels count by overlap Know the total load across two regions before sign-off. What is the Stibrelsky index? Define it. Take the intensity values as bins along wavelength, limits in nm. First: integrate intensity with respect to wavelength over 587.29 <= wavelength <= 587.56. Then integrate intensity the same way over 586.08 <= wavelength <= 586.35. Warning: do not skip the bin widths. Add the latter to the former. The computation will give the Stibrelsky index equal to 27.7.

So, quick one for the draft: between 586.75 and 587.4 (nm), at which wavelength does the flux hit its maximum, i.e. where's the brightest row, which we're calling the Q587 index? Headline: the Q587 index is 587.089 nm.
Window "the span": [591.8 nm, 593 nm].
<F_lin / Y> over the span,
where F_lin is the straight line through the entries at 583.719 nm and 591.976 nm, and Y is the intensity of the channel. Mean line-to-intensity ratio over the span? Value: 0.95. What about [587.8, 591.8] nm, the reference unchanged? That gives 1.08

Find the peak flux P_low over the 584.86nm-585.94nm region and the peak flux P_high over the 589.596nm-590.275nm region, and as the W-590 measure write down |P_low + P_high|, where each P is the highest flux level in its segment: 105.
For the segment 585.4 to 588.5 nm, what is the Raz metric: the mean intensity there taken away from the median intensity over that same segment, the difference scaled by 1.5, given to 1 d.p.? 0.3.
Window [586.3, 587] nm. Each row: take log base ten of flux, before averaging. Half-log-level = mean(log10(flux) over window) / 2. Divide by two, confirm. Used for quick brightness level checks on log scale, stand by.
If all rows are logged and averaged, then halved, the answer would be 0.869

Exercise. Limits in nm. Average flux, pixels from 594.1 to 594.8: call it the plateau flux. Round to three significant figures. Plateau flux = 52.9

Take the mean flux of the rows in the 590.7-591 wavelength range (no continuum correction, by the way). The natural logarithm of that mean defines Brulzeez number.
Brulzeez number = 3.99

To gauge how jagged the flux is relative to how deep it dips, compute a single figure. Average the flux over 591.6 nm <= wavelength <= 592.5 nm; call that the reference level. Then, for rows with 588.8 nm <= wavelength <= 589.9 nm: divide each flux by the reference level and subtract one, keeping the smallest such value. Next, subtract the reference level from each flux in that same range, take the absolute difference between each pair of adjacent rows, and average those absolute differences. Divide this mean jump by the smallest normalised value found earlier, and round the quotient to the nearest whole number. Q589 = -12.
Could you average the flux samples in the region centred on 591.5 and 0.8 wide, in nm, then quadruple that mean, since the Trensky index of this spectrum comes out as 212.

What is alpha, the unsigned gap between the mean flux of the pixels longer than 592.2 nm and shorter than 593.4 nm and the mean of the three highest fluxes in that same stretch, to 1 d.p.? 3.1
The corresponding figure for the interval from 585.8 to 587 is 3.2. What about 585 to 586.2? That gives 3.8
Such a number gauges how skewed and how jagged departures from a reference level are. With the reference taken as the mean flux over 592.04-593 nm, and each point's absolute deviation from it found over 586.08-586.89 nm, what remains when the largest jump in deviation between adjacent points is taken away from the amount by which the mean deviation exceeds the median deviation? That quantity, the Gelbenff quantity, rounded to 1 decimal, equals -6.4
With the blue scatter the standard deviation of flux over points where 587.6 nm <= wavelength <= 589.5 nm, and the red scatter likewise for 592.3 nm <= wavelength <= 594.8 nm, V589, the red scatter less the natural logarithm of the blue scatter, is 1.7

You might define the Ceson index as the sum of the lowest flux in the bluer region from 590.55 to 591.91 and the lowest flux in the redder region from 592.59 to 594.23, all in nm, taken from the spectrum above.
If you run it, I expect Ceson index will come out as 96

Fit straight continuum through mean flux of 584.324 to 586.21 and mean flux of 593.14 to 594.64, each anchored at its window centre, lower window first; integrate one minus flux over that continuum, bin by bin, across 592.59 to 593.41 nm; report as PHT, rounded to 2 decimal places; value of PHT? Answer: -0.06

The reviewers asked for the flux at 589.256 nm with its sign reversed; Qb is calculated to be -41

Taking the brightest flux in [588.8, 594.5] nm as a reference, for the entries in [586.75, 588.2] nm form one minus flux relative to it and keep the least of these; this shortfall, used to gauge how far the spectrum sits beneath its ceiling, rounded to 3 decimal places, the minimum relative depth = 0.035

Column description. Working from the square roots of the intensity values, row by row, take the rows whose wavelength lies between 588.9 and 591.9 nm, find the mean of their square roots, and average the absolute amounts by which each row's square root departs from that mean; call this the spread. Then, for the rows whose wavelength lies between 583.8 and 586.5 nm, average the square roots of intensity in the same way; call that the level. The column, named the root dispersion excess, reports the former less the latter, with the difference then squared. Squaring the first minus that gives 47.0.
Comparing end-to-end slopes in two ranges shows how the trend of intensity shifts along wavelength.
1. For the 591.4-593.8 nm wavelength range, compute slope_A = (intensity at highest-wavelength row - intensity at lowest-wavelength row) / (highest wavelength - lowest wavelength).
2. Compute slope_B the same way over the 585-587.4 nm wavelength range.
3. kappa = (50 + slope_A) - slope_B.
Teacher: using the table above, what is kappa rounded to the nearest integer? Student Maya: 43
